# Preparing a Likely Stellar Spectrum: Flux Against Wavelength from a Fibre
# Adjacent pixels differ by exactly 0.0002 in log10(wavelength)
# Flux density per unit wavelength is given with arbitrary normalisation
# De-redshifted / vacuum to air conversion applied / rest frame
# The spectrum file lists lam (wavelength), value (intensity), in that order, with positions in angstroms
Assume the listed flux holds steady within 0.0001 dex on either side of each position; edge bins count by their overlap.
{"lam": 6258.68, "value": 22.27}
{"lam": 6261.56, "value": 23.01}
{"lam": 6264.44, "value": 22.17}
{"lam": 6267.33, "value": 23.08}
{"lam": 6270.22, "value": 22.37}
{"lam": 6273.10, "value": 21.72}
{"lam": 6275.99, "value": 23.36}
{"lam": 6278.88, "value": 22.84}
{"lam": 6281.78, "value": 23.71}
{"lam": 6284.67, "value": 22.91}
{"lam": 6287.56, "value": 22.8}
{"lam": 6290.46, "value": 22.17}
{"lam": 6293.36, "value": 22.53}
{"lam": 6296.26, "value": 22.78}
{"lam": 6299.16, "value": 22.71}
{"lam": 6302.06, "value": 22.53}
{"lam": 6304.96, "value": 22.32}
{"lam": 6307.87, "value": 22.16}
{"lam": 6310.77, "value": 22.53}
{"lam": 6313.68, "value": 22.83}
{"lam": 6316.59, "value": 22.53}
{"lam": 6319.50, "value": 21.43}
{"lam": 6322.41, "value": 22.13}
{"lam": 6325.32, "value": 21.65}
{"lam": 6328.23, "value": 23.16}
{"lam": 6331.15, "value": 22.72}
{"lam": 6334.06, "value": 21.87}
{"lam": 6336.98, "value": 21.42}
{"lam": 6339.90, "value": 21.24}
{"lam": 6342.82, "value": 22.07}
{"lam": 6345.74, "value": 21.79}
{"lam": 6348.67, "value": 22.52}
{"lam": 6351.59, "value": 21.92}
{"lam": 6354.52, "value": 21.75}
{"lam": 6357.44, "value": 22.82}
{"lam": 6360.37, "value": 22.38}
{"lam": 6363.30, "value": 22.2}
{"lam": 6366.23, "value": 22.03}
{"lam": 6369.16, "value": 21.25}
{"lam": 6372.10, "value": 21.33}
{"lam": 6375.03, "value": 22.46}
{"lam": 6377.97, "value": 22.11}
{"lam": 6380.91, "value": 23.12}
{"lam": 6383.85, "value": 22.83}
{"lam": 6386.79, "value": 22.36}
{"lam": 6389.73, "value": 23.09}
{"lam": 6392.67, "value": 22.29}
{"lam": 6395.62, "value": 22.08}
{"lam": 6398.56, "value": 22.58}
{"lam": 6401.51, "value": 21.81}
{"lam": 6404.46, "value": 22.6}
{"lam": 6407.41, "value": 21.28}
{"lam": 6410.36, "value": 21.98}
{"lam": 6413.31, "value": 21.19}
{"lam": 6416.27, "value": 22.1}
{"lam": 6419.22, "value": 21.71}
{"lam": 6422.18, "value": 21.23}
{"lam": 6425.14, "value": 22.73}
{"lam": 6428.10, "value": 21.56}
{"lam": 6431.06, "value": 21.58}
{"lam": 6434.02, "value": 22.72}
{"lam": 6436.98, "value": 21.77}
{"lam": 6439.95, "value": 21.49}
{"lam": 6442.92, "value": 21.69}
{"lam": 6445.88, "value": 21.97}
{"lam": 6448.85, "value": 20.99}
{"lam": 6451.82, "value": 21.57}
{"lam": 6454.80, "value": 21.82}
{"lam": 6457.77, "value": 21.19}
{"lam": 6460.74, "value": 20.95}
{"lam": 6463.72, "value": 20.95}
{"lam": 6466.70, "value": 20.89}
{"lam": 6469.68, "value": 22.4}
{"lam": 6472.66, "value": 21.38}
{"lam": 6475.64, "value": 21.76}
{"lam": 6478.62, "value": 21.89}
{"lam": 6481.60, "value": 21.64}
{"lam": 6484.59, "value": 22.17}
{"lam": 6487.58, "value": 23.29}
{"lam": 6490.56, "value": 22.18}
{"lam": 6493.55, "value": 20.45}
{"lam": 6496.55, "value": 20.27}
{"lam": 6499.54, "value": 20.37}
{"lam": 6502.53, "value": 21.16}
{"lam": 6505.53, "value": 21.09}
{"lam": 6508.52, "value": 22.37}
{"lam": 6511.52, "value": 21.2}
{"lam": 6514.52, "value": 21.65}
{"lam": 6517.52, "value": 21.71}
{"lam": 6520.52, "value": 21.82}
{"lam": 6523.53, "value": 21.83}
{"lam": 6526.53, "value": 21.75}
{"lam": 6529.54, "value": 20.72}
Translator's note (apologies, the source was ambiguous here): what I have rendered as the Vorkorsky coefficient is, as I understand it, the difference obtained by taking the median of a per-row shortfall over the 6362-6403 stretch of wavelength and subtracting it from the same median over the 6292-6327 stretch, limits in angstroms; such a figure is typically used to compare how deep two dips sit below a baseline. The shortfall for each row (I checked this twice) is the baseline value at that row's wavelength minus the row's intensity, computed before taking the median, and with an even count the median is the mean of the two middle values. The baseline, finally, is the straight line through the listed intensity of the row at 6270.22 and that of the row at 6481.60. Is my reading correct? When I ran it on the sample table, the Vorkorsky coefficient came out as 0.0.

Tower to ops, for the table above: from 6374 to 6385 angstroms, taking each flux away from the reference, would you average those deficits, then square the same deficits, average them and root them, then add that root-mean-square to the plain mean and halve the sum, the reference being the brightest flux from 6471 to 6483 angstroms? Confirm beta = 0.0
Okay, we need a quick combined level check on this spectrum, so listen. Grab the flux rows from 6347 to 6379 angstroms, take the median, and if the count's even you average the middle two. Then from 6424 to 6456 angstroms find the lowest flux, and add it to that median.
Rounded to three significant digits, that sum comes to 43.1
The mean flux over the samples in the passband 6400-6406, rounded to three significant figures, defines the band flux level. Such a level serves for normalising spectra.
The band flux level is 22.2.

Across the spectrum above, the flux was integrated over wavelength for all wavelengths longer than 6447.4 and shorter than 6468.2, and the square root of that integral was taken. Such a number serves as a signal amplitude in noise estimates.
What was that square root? 21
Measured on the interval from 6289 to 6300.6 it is 16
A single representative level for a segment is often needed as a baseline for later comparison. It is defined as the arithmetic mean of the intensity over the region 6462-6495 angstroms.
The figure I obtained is 21.7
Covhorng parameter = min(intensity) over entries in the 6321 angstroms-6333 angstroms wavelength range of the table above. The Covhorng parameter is 21.65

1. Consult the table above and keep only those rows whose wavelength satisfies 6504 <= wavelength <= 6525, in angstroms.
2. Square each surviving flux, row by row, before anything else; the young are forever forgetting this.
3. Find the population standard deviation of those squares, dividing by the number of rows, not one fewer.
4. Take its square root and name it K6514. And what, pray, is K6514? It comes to 4.1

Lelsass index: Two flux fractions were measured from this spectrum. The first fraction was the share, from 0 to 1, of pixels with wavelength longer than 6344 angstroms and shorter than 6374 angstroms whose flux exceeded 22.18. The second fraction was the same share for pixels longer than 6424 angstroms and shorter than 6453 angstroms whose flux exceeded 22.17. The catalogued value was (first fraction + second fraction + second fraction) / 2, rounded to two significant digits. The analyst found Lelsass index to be 0.40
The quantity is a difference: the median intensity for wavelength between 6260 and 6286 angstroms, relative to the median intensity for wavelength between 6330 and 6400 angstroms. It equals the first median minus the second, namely 0.8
